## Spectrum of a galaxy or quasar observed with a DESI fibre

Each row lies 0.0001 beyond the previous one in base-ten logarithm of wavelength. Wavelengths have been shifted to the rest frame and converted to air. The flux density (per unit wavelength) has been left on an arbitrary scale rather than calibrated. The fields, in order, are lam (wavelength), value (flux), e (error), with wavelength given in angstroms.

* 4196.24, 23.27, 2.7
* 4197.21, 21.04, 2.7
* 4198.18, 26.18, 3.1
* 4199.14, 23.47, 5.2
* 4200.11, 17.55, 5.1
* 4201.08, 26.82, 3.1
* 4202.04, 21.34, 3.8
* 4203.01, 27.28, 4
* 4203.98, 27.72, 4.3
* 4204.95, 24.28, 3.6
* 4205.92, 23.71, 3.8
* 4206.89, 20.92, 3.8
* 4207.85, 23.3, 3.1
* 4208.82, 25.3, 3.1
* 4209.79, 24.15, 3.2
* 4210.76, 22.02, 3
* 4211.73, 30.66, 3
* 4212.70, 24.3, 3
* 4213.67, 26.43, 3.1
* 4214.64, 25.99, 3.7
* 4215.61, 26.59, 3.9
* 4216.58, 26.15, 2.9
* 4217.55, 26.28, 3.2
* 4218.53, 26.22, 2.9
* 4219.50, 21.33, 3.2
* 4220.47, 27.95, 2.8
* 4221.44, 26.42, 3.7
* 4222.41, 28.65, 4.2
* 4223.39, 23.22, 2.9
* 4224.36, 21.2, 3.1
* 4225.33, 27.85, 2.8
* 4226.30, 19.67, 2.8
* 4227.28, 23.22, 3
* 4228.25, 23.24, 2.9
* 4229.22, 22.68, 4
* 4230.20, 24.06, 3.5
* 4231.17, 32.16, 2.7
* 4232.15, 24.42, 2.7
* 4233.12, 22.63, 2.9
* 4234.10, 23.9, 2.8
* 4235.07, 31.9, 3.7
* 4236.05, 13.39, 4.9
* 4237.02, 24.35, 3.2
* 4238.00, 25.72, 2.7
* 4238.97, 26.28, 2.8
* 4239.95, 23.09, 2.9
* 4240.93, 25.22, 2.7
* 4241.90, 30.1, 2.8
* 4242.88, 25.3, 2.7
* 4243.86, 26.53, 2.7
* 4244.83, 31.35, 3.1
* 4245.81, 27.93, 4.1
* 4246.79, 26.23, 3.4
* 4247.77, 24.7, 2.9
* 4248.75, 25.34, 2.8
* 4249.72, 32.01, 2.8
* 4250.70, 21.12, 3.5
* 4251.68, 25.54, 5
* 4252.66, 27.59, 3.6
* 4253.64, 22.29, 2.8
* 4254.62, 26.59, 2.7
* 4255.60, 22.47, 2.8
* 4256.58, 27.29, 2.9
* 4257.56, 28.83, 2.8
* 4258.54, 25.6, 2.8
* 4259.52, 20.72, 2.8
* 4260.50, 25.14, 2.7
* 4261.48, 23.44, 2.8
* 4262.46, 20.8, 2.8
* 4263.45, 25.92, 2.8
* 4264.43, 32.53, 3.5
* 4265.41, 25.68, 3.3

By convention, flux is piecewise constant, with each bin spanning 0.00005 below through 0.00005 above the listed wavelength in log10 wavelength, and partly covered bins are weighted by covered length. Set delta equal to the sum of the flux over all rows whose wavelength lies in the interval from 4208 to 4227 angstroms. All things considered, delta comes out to 480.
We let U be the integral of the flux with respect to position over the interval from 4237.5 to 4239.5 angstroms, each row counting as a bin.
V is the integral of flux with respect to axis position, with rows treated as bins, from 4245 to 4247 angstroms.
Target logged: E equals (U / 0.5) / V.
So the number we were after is 1.9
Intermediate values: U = 51.8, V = 55.6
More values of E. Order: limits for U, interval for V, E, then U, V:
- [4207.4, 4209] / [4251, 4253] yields 1.5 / 38.6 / 51.9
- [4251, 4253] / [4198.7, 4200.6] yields 2.7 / 51.9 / 38.7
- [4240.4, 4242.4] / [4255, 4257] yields 2.2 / 55.1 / 49.8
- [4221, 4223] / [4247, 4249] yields 2.2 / 54.6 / 50.2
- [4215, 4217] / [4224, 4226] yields 2.2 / 52.7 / 48.7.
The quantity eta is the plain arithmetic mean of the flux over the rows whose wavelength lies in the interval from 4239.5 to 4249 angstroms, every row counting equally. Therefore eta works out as 26.6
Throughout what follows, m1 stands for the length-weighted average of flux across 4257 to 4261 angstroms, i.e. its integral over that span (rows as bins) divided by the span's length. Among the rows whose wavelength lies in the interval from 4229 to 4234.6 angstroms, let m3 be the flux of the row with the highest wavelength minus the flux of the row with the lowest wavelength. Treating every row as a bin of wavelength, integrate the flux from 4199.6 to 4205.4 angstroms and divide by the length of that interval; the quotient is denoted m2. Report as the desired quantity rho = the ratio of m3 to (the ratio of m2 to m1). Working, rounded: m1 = 25.1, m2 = 24.1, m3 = 1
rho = 1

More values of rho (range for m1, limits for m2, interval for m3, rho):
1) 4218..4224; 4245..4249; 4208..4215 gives 1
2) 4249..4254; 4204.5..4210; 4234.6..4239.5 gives -6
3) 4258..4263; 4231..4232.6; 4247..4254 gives -2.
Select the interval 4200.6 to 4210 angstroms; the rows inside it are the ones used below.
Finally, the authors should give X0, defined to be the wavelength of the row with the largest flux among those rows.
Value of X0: 4203.98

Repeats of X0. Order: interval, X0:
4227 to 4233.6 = 4231.17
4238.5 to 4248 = 4244.83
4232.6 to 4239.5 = 4235.07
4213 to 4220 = 4215.61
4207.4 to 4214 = 4211.73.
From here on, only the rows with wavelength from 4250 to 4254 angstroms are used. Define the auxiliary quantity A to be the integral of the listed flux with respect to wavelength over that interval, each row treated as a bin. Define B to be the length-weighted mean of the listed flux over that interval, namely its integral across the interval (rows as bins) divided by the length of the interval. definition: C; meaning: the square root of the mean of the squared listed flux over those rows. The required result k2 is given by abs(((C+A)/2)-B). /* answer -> 36.7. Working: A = 98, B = 24.6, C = 24.3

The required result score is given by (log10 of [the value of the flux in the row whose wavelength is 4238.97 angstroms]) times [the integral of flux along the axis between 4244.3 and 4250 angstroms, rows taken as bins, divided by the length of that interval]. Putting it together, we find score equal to 39.5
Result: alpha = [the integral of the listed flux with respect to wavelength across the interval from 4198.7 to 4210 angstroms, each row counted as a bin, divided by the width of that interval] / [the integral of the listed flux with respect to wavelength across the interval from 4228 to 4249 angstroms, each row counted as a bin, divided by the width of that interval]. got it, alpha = 0.93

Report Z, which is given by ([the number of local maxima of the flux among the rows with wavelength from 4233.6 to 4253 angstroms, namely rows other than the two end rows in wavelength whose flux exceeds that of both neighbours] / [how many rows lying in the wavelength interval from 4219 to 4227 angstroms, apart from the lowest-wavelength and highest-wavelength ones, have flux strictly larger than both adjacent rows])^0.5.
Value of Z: 1.29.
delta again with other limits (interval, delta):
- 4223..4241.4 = 458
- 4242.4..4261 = 493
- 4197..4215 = 462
